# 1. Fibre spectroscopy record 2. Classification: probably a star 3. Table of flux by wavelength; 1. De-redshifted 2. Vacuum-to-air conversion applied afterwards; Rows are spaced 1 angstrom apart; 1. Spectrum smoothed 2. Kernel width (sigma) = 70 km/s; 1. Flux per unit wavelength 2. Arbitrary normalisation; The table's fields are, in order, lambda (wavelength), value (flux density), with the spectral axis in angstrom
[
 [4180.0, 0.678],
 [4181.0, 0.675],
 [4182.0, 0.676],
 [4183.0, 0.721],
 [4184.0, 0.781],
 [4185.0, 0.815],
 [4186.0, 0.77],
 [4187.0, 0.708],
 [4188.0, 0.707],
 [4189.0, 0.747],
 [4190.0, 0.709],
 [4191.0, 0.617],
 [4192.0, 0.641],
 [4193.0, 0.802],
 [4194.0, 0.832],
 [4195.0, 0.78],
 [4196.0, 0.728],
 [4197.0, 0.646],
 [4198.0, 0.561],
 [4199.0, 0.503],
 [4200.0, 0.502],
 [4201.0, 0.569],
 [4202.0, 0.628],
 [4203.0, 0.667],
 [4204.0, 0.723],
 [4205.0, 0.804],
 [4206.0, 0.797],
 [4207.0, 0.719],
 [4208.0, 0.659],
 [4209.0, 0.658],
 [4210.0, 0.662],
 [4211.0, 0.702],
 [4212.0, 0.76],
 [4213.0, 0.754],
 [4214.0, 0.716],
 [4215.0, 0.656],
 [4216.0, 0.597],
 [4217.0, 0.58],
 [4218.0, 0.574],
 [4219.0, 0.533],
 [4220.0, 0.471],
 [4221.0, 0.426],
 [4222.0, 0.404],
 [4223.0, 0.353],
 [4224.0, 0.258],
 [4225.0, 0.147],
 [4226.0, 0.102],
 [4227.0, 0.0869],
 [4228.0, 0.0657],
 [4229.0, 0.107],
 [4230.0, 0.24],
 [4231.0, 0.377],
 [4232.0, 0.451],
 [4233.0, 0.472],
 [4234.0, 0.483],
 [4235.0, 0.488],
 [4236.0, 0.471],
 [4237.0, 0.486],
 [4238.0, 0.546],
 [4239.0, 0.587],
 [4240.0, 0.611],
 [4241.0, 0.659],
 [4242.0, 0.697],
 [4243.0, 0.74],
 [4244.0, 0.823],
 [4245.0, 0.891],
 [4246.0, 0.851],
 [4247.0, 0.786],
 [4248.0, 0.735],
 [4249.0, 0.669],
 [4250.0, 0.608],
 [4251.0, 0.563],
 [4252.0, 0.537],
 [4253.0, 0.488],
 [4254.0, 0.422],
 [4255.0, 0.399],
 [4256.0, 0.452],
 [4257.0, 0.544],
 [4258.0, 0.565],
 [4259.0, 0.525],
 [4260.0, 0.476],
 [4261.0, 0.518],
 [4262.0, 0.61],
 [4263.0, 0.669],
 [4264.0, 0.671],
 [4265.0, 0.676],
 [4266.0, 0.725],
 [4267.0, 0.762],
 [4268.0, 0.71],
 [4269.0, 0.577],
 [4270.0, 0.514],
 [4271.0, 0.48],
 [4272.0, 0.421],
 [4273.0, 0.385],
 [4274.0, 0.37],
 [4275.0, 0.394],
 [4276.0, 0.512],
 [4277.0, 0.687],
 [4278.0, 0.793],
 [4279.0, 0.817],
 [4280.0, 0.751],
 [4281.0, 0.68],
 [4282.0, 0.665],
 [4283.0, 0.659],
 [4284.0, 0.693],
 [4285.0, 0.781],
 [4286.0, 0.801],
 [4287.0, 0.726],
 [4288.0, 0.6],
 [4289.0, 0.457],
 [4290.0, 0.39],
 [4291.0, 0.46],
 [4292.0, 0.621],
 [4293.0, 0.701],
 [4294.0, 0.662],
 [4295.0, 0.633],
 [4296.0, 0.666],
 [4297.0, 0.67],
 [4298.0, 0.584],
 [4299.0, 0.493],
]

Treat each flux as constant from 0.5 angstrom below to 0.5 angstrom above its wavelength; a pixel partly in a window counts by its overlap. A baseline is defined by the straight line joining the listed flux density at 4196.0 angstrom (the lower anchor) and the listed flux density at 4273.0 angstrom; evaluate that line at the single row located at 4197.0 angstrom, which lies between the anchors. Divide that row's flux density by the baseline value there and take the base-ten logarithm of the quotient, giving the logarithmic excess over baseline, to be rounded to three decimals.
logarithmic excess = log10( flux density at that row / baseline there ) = -0.049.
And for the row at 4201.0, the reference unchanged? -0.094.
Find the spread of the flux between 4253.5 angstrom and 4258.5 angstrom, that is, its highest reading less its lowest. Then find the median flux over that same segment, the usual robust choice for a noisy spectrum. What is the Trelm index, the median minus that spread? 0.29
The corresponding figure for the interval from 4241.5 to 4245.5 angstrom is 0.59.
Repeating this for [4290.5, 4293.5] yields 0.38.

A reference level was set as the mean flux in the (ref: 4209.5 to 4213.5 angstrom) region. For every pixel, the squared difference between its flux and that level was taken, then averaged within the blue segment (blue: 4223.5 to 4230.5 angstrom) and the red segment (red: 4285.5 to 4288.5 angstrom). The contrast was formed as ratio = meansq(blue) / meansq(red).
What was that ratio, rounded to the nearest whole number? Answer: 48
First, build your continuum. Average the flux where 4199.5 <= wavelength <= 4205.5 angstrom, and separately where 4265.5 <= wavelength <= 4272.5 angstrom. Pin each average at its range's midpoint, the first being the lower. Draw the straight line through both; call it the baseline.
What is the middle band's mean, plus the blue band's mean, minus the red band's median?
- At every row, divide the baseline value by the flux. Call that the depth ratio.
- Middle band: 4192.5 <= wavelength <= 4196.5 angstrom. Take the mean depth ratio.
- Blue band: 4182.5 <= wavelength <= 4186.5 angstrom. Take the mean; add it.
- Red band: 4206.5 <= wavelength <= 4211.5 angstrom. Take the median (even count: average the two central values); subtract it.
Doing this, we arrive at 0.72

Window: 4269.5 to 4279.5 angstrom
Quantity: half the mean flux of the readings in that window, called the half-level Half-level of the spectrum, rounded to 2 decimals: 0.27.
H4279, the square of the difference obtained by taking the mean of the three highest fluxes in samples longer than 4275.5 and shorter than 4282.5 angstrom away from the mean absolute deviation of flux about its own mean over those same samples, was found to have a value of 0.51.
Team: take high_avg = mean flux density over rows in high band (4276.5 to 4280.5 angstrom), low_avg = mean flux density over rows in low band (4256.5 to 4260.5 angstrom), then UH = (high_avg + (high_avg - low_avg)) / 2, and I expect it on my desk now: 0.50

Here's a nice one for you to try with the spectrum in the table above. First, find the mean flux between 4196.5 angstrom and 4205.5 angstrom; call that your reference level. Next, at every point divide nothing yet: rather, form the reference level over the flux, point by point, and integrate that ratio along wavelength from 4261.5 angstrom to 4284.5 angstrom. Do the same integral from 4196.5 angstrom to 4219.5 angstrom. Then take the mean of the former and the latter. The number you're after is 23.4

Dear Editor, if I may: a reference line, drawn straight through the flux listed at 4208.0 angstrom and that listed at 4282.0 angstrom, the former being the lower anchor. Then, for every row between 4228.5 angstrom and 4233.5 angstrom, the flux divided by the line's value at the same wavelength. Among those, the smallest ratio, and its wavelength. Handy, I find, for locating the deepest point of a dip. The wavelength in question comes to 4229.0 angstrom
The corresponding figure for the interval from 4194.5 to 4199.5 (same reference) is 4199.0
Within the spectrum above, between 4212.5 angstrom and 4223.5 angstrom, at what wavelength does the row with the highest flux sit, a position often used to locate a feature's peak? 4213.0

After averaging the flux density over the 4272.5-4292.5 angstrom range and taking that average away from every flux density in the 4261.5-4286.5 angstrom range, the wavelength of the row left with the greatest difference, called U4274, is 4279.0 angstrom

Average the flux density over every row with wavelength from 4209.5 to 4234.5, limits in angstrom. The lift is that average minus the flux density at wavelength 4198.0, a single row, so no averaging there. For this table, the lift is -0.12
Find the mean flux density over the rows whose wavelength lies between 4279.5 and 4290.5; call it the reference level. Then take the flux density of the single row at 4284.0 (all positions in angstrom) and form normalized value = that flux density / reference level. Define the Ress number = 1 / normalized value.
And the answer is 0.94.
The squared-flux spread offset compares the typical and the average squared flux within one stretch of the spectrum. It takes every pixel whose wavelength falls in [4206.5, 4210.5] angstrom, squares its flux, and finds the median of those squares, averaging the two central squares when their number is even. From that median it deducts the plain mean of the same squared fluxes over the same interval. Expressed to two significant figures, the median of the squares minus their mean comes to -0.019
